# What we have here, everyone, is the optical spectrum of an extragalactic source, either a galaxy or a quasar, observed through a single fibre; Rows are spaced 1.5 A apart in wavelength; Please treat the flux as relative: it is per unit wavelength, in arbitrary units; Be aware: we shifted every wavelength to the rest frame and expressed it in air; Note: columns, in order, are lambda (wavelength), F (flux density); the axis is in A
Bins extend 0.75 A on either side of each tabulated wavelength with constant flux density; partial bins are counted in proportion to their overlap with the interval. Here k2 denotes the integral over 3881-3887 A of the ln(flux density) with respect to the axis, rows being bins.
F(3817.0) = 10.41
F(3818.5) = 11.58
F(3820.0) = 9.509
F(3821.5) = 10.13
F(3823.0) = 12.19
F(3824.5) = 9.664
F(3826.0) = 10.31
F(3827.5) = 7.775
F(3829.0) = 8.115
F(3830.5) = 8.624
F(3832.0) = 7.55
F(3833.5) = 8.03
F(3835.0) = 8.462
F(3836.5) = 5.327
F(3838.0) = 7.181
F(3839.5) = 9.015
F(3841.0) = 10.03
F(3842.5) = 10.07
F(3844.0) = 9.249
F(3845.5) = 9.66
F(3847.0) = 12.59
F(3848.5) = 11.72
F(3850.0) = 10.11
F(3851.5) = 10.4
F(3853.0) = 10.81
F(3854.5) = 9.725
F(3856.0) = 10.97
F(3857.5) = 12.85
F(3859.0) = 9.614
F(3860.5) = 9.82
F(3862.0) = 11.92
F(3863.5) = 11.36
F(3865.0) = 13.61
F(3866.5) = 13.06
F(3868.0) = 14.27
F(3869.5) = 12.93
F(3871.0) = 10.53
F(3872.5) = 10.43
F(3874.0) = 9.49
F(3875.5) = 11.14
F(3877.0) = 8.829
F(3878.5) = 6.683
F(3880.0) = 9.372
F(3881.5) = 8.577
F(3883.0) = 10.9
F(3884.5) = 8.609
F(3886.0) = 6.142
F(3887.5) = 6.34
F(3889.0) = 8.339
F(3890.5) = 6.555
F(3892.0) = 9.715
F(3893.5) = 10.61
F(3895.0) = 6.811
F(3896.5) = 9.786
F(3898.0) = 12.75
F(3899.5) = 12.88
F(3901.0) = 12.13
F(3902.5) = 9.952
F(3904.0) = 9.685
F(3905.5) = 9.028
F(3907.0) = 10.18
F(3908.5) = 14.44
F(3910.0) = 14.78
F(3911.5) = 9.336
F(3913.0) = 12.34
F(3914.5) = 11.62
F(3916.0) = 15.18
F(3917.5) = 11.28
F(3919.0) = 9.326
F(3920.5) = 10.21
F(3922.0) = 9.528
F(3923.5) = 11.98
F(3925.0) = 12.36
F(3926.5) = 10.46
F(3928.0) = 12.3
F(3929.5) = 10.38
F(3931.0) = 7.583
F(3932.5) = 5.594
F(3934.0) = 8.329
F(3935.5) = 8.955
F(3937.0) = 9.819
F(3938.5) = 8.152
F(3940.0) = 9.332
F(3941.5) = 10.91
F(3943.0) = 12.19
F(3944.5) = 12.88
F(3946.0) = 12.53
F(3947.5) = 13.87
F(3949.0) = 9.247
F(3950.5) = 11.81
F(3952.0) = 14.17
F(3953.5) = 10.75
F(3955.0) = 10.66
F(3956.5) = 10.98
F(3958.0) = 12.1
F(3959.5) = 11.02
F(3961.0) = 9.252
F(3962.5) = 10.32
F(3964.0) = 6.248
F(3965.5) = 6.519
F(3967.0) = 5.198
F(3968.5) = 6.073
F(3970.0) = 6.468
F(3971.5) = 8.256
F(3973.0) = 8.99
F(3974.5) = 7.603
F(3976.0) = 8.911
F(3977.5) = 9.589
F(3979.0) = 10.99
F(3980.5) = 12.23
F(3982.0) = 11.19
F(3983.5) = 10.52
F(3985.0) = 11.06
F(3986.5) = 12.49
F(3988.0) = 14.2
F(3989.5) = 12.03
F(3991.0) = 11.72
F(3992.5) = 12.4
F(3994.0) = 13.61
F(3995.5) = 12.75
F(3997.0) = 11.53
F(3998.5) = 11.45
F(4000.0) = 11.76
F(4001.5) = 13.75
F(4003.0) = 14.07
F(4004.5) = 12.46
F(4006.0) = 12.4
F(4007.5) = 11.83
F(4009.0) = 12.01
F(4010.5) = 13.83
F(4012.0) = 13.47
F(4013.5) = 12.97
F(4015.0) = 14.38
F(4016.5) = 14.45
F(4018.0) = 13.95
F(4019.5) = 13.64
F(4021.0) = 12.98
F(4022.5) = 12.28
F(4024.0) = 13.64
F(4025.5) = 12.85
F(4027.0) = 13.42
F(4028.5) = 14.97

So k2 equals 12.7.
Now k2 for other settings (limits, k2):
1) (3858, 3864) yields 14.2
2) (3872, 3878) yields 13.7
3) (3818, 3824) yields 14.2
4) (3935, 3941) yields 13.3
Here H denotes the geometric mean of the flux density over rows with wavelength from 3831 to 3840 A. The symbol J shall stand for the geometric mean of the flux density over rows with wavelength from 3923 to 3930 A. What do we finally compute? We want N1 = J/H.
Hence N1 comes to 1.5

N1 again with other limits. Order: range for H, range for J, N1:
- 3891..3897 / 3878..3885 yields 1.0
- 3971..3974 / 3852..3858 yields 1.3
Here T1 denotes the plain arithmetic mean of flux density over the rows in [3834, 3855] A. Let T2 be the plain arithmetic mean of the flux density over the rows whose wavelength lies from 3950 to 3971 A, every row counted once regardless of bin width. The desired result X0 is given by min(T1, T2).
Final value 9.4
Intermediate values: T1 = 9.6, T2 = 9.4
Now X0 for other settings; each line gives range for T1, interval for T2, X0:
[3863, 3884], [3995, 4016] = 10.8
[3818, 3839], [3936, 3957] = 8.9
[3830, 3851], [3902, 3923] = 9.1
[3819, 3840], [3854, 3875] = 8.7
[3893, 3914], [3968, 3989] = 9.9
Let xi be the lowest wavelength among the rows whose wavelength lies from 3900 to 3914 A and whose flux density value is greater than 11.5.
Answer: 3901.0 A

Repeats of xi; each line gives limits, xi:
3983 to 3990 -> 3986.5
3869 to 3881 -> 3869.5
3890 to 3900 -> 3898.0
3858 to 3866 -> 3862.0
